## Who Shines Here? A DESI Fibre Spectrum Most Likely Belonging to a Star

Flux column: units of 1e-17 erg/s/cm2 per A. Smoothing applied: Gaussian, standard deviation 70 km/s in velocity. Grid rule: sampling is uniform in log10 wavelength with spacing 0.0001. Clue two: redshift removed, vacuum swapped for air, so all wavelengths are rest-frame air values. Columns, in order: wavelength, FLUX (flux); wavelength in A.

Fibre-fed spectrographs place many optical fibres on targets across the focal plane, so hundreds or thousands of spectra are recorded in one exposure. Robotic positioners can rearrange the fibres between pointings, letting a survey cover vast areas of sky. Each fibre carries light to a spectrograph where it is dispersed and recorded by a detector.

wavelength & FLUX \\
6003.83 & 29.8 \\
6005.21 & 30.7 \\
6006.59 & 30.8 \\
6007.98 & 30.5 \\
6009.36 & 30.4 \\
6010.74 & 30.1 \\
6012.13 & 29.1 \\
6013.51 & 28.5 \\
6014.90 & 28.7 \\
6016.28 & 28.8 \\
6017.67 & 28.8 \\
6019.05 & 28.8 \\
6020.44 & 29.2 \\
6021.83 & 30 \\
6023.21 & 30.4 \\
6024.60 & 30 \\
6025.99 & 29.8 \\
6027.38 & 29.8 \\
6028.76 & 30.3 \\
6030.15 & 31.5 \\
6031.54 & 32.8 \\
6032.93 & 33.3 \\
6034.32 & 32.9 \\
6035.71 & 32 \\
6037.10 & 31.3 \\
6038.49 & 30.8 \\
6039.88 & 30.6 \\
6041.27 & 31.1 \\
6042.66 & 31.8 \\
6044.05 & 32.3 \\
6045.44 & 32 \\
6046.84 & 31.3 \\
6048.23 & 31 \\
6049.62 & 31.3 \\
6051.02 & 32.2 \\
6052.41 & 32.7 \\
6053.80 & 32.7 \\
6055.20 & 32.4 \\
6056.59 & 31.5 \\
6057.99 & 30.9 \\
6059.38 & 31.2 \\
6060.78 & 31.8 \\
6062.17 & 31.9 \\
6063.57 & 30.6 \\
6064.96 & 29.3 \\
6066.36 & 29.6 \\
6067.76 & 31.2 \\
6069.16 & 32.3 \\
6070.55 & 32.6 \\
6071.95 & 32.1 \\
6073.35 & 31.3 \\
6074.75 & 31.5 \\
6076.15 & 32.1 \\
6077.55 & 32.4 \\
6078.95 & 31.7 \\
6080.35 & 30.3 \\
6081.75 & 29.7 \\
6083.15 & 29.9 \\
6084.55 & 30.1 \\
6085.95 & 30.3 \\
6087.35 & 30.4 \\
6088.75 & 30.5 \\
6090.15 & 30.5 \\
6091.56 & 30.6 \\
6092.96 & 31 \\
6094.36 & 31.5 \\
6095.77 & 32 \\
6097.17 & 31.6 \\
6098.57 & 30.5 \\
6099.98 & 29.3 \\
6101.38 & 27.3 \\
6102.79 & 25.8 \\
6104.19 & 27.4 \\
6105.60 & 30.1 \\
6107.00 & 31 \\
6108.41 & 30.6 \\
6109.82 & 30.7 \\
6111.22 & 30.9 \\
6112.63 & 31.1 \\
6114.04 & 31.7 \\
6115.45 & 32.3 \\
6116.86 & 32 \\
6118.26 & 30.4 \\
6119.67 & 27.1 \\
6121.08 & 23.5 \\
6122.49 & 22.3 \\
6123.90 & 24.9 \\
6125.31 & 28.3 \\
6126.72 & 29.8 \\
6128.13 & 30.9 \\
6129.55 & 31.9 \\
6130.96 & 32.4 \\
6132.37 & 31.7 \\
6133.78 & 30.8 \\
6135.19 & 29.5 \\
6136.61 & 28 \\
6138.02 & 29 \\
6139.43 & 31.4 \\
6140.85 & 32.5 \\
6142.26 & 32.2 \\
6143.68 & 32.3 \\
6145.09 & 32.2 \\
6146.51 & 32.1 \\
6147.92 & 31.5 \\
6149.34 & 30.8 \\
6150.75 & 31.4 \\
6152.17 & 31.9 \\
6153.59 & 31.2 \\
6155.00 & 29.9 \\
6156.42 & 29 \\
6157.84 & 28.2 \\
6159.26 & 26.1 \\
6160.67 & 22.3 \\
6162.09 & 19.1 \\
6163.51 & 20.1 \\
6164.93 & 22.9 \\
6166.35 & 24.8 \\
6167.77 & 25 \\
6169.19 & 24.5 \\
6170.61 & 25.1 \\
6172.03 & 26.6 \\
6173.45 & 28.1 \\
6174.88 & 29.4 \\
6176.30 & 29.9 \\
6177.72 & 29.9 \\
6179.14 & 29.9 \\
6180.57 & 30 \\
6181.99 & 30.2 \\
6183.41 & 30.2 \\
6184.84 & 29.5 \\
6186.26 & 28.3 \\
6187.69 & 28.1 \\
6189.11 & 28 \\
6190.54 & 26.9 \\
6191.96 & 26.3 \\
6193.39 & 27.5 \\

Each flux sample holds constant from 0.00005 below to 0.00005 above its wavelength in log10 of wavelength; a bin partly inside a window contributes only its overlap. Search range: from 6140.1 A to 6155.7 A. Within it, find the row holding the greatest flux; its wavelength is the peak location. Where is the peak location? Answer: 6140.85 A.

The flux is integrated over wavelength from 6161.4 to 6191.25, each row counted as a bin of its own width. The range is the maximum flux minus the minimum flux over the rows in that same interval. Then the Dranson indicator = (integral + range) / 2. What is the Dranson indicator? 408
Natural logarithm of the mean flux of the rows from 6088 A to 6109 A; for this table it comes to 3.40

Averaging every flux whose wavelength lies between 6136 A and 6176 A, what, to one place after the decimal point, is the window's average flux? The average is 28.1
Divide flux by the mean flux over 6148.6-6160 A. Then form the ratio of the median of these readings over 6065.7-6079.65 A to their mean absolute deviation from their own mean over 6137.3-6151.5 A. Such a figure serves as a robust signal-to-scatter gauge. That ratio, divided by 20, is 2.22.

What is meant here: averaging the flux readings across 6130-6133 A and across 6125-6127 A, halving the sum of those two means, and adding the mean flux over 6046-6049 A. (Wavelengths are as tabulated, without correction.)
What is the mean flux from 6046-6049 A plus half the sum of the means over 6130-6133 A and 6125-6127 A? 61.7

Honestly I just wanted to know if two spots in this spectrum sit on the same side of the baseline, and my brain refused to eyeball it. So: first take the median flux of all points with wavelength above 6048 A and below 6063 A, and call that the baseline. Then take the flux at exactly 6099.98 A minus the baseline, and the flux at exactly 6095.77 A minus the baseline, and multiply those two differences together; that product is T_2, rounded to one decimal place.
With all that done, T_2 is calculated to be -0.5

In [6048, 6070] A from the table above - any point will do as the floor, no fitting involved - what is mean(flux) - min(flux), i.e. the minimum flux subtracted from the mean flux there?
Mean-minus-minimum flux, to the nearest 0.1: 2.1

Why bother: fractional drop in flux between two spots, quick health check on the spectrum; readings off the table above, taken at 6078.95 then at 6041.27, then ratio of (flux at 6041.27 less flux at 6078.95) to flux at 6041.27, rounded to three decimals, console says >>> -0.019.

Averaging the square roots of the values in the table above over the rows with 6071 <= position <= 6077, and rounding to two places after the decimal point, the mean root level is 5.63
